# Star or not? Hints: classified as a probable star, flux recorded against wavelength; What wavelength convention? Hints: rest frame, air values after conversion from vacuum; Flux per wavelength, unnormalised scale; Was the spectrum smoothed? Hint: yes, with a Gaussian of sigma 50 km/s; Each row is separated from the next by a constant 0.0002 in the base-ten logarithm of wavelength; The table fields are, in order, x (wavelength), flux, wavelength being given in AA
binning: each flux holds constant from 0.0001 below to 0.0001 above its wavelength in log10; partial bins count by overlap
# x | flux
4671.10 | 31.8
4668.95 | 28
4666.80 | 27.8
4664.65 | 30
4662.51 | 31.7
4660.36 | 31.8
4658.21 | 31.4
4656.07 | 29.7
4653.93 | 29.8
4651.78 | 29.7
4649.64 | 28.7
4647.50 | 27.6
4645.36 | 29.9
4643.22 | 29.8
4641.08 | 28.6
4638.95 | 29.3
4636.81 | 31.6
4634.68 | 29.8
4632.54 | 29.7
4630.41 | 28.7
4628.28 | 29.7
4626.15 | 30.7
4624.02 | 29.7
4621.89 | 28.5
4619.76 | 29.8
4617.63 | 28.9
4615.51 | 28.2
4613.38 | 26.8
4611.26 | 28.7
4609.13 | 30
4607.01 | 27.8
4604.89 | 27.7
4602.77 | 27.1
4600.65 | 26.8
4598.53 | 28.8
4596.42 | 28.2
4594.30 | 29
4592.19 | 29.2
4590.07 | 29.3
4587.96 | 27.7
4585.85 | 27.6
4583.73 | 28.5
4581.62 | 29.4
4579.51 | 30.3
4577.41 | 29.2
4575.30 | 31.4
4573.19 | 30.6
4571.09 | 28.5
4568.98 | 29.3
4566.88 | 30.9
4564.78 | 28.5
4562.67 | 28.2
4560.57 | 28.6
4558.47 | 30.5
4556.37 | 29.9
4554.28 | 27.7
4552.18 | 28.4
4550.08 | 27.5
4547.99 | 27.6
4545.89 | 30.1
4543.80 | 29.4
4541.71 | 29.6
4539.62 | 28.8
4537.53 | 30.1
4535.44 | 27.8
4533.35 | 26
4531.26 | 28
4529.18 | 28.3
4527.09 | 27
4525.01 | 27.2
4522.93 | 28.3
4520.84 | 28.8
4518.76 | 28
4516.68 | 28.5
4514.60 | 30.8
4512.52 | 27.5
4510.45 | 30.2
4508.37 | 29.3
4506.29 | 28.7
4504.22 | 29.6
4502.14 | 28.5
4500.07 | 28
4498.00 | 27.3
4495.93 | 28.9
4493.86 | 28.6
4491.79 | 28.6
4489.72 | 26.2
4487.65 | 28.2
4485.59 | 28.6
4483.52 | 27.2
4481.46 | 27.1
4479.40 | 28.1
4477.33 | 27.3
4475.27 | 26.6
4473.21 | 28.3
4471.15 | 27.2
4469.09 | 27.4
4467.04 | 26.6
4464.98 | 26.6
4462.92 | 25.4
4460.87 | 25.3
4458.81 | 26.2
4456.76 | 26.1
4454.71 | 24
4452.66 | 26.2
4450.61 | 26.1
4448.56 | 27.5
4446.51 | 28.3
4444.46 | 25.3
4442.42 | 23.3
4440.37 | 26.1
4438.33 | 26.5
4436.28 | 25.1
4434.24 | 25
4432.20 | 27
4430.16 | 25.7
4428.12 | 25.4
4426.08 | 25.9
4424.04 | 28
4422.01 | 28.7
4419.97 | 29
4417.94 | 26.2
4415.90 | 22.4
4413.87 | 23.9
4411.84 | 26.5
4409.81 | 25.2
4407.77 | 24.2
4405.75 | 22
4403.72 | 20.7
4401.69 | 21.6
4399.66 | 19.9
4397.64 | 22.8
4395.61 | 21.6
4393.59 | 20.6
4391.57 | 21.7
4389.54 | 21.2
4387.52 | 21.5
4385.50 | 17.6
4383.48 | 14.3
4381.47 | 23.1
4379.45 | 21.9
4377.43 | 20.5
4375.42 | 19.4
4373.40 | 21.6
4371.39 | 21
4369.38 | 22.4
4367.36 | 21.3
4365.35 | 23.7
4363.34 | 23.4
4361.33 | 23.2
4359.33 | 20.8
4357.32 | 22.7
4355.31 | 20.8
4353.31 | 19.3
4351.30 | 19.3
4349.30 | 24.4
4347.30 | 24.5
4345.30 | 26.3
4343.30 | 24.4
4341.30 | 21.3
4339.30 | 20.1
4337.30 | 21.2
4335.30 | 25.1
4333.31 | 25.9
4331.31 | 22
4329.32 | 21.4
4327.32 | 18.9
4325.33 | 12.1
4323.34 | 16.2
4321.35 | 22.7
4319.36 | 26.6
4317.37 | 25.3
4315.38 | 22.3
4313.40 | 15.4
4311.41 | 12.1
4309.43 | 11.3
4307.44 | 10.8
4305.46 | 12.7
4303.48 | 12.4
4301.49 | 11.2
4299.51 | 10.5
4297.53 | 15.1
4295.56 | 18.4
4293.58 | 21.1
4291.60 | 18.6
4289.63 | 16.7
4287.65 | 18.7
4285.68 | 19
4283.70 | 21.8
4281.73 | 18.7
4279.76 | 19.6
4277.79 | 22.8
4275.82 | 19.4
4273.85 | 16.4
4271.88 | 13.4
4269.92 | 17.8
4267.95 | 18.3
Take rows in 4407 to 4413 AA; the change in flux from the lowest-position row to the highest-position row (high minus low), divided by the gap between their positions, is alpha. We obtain 0.57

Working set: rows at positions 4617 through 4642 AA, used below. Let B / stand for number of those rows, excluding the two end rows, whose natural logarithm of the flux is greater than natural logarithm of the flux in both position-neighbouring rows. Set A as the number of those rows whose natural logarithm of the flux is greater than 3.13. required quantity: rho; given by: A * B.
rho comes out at 36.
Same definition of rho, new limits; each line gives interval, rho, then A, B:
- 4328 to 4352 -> 12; 6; 2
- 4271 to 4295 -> 0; 0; 2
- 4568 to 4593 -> 36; 12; 3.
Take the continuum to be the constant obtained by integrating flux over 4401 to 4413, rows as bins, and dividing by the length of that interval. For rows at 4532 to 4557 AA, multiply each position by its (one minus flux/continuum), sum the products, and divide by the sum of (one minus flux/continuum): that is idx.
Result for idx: 4545.2 AA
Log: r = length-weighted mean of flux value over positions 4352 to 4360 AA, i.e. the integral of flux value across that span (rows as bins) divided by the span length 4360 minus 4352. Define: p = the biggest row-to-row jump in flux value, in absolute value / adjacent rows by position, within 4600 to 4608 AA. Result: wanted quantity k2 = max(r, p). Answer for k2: 20.8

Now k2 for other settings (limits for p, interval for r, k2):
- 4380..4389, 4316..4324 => 22.9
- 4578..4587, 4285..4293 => 18.4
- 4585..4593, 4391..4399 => 21.6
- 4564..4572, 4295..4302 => 13.7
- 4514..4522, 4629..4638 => 29.9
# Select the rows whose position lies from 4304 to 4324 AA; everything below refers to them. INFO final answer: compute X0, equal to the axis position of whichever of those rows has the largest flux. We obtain 4319.36 AA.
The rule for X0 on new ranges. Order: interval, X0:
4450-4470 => 4469.09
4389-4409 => 4407.77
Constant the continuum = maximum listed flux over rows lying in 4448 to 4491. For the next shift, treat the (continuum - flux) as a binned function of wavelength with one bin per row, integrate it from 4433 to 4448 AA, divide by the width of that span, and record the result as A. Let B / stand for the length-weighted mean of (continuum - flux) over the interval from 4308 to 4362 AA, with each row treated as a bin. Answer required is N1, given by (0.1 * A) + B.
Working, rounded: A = 2.9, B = 7.7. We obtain 8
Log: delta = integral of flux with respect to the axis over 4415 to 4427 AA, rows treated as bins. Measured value 321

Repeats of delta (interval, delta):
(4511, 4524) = 373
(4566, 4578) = 360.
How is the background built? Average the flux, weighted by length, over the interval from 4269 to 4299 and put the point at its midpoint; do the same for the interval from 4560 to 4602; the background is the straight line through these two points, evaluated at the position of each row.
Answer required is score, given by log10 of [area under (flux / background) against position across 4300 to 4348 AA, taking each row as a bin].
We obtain 1.66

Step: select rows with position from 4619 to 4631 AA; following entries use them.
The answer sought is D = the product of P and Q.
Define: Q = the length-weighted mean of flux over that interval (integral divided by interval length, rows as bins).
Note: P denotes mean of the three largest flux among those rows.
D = 888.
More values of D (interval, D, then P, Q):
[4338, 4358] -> 559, 25.1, 22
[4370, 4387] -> 445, 22.2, 20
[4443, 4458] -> 714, 27.3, 26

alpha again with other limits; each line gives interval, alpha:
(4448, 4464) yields -0.15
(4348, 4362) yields -0.10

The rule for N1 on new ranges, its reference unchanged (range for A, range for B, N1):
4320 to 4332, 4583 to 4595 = 1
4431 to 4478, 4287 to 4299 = 11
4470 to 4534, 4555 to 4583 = -1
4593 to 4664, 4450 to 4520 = 1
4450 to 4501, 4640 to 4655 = 0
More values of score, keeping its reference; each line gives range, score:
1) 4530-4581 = 1.72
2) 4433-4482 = 1.72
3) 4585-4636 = 1.69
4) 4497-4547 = 1.73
